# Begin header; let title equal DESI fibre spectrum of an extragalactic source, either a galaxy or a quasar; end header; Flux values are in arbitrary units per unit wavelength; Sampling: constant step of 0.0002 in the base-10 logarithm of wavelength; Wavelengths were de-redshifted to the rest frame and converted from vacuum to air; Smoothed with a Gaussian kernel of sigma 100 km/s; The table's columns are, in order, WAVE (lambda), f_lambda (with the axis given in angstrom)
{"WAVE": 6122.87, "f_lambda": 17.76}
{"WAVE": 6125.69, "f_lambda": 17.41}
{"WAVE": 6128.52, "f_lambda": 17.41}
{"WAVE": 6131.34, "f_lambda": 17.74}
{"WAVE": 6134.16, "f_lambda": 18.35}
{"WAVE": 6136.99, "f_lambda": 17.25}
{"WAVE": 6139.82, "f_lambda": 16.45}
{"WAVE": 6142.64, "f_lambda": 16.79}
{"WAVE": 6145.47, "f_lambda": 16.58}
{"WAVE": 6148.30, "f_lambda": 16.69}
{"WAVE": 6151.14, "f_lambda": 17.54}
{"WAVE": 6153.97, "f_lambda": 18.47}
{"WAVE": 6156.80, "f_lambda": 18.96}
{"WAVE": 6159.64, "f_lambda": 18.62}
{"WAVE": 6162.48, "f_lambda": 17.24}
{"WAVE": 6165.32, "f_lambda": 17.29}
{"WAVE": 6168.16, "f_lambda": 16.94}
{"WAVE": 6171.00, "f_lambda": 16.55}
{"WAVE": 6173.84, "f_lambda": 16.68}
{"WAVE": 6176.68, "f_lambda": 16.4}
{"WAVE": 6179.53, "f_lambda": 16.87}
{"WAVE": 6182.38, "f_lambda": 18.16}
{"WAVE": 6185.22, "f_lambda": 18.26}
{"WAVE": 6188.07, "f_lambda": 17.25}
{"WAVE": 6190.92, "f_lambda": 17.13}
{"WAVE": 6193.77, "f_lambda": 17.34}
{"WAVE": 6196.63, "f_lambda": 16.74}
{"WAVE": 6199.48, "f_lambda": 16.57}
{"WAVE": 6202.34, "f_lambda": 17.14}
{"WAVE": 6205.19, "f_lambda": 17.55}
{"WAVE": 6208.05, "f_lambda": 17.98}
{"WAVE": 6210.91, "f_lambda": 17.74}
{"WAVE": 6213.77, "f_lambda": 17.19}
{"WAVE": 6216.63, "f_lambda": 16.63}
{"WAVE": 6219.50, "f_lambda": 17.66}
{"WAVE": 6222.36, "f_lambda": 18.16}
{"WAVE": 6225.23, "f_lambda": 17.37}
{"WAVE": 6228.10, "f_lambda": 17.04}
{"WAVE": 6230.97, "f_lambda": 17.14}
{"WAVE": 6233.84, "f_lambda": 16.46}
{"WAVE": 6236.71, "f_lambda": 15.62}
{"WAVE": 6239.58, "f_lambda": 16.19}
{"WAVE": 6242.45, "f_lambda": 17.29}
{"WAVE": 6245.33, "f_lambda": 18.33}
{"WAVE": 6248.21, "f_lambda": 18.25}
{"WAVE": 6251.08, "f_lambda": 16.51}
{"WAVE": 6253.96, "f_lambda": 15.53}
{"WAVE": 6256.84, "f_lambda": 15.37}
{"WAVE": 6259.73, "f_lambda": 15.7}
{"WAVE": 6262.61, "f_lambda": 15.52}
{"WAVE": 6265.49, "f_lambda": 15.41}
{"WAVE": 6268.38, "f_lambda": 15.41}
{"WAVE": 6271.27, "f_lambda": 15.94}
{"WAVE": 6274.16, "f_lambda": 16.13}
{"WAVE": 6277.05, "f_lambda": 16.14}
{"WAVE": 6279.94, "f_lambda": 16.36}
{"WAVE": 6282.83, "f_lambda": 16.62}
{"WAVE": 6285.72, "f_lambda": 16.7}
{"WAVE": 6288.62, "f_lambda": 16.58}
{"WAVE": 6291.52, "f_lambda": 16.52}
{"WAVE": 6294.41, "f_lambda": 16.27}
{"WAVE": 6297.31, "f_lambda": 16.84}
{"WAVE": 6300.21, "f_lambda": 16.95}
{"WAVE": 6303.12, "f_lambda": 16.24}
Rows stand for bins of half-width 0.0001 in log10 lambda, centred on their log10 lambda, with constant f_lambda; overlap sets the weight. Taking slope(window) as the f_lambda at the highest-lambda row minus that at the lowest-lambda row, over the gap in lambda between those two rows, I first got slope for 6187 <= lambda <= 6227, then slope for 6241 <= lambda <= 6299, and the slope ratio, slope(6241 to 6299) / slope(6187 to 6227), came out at -2.5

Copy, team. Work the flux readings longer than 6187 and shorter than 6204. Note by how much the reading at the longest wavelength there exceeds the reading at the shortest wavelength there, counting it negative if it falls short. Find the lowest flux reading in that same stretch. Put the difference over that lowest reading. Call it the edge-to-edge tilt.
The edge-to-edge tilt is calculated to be -0.01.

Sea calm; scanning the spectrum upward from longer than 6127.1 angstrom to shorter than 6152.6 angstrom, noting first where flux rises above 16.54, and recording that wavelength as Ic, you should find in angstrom 6128.52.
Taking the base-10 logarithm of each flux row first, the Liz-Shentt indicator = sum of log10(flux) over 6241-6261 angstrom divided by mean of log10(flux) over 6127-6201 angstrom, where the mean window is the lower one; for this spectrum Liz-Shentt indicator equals 6.9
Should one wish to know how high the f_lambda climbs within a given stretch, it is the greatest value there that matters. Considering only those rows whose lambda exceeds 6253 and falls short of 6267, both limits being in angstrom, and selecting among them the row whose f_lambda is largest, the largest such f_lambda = 15.7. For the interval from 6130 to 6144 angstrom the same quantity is 18.35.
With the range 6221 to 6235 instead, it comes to 18.16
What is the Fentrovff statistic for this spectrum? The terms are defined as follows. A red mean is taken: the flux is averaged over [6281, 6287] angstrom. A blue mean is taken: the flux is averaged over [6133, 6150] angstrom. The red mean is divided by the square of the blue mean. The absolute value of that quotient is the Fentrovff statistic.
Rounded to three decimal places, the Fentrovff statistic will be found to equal 0.058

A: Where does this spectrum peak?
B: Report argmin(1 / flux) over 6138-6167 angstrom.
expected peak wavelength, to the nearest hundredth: 6156.80 angstrom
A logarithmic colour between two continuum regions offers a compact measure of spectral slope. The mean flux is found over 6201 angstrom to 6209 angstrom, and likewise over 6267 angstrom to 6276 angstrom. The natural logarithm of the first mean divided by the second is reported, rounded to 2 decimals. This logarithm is 0.10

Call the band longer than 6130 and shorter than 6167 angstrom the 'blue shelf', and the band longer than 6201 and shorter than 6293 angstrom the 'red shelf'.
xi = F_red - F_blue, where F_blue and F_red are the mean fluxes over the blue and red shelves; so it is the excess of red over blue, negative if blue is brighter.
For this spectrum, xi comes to -0.84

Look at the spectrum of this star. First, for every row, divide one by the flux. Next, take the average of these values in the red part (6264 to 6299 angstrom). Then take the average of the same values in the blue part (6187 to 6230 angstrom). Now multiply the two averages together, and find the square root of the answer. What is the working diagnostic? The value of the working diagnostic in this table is 0.0597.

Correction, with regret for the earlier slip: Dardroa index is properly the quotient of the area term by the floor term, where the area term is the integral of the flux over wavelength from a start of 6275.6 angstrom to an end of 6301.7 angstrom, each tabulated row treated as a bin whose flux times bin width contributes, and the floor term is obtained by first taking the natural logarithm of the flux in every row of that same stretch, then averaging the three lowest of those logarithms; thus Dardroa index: 155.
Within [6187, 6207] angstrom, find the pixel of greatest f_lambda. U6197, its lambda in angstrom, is 6205.19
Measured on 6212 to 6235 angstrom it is 6222.36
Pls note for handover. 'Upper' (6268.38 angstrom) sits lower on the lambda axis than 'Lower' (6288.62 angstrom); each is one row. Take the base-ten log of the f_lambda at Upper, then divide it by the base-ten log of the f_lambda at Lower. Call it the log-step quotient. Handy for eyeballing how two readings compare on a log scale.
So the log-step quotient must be 0.97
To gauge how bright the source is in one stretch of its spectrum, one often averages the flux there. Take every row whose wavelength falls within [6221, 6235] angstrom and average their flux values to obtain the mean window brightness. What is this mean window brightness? 17.2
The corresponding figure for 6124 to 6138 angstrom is 17.6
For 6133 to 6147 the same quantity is 17.1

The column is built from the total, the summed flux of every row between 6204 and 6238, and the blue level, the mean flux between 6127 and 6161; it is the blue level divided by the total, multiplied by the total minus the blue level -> 16.1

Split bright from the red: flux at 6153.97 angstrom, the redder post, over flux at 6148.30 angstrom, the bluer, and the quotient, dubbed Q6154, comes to 1.11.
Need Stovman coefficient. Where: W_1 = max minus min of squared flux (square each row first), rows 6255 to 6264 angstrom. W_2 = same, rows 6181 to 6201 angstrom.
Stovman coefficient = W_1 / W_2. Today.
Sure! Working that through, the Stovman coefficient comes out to 0.17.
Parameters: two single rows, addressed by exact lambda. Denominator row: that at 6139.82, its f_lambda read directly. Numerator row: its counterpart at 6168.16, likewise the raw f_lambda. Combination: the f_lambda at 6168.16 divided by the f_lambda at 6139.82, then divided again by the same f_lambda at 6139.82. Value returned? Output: 0.0626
